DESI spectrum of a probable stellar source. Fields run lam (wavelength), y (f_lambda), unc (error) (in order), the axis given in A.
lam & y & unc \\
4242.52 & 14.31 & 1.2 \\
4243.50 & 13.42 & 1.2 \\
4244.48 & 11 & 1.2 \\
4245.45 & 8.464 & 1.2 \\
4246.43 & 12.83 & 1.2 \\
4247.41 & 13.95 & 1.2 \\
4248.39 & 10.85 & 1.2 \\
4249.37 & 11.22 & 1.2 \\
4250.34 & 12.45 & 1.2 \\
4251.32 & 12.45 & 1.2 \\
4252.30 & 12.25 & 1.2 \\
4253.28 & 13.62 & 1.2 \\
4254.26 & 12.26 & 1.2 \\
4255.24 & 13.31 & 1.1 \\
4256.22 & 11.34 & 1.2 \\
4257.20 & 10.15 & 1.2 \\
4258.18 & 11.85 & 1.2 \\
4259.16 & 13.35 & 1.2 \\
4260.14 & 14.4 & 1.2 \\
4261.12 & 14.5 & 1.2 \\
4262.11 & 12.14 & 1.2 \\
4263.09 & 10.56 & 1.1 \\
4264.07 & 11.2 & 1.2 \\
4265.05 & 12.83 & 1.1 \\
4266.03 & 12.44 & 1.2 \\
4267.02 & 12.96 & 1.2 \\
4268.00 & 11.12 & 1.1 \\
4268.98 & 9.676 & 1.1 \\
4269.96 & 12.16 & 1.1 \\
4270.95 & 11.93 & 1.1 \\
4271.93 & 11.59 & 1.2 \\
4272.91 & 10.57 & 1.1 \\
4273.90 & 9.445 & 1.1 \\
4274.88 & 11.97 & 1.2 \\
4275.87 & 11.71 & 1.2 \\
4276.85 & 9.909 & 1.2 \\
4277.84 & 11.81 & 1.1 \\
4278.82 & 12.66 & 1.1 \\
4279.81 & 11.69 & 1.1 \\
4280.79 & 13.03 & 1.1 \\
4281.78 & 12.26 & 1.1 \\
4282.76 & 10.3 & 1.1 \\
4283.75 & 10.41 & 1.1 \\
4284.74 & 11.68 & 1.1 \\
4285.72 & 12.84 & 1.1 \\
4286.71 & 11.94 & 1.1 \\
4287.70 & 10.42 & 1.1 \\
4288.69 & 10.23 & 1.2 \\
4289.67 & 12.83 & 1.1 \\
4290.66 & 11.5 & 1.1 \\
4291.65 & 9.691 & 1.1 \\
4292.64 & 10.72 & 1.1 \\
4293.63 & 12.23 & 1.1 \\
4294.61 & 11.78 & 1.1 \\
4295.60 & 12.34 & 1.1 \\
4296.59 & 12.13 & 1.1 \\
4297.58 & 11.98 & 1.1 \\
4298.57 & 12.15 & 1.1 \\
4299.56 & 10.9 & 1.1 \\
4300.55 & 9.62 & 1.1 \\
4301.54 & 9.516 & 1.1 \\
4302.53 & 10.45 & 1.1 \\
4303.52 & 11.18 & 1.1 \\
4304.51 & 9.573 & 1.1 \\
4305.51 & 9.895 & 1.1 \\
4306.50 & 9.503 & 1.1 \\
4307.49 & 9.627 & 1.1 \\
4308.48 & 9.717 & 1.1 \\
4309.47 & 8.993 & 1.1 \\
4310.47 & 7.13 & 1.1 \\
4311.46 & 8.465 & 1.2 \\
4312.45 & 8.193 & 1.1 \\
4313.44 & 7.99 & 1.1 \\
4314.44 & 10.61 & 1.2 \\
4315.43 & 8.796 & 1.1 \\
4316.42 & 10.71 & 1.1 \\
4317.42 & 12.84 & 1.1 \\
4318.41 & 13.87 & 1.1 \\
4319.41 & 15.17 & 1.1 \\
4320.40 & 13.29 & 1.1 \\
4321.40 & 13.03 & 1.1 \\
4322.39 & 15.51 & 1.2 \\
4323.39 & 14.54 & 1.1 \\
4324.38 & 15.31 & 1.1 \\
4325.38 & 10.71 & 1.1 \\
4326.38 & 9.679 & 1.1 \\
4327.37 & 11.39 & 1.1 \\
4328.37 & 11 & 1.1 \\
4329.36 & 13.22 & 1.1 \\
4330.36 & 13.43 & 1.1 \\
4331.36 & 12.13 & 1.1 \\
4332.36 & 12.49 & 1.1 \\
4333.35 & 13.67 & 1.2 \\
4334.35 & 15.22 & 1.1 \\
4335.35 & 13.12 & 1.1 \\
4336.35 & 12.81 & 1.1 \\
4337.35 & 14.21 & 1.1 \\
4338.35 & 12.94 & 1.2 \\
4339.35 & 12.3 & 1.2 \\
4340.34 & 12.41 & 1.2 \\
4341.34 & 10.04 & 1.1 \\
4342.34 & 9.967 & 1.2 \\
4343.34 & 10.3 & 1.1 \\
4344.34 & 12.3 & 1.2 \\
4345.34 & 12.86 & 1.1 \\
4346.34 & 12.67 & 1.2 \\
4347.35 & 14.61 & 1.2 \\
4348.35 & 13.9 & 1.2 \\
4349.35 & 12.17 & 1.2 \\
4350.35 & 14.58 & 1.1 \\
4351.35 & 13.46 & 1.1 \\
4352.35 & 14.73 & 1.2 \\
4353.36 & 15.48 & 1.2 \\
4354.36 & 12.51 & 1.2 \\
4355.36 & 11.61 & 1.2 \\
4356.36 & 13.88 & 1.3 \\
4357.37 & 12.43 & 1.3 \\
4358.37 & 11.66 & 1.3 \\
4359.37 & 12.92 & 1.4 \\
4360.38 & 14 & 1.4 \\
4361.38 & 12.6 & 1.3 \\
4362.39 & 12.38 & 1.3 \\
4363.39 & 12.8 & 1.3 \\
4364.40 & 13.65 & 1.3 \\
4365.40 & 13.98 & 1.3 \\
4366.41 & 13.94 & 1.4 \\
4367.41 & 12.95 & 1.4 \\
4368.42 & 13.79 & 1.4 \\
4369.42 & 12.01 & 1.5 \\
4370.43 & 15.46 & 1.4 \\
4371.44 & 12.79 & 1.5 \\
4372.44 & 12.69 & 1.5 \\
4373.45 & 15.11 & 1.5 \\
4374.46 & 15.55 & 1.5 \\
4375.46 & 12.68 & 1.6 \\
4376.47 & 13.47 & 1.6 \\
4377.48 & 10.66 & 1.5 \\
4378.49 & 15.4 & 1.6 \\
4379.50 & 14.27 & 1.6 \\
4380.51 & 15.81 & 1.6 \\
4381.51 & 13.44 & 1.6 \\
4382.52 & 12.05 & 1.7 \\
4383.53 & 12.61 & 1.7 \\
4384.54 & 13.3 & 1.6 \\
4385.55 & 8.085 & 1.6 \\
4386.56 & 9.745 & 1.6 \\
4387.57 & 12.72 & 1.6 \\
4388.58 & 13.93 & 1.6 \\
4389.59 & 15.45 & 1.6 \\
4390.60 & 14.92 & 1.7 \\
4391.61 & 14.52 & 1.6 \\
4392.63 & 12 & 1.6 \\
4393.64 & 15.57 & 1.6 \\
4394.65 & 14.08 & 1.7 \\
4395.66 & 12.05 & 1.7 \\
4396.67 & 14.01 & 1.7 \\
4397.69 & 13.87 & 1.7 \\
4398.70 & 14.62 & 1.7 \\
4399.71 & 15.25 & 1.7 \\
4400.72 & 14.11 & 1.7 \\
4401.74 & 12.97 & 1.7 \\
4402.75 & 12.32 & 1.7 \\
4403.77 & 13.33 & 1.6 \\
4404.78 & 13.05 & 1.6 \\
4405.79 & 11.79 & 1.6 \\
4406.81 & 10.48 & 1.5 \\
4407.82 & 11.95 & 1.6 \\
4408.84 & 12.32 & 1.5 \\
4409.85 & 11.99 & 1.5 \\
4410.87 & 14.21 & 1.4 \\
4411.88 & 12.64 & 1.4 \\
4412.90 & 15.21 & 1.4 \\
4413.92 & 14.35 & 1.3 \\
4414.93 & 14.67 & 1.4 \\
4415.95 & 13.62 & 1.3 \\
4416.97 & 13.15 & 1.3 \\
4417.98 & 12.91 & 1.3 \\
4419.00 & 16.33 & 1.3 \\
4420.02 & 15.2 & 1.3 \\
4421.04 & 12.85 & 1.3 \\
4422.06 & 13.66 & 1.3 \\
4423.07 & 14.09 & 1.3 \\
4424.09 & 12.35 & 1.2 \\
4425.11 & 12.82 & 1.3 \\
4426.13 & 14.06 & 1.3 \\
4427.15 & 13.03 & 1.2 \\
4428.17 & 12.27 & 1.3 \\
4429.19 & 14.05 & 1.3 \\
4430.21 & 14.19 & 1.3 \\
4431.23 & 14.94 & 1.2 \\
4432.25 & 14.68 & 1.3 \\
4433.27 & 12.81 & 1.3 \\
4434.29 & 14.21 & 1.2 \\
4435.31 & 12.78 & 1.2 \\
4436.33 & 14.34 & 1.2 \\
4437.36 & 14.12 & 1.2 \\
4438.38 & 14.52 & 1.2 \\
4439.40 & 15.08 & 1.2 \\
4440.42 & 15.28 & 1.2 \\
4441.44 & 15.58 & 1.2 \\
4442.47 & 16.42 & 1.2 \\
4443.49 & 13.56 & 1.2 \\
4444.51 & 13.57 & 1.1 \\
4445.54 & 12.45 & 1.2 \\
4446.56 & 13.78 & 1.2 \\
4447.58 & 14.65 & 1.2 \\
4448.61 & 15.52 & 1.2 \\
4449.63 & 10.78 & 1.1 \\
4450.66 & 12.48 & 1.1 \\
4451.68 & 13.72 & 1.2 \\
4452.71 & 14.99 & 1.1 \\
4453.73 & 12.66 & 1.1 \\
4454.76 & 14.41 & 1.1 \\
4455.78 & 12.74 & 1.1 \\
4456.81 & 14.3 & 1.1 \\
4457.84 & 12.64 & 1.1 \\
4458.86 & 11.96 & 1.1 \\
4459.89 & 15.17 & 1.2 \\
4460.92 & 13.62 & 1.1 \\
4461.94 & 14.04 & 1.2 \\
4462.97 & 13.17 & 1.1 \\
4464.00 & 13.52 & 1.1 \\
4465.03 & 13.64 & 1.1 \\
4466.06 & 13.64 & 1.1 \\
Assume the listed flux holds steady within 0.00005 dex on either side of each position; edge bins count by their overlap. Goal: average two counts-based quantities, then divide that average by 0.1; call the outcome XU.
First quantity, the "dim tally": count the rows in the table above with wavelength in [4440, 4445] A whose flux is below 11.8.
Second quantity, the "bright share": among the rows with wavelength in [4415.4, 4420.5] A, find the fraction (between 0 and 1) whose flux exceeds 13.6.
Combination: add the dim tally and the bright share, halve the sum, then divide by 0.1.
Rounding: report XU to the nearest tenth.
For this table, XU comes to 3.0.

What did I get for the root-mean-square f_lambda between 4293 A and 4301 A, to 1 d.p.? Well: 11.7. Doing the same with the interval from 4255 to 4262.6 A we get 12.7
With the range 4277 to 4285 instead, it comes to 11.8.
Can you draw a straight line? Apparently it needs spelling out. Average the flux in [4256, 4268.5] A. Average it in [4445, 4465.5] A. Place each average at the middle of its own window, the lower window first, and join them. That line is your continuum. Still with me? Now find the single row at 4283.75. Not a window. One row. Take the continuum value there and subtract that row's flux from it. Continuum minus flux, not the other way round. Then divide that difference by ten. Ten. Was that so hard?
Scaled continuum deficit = 0.20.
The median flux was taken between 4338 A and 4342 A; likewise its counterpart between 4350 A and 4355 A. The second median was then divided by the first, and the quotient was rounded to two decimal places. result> 1.18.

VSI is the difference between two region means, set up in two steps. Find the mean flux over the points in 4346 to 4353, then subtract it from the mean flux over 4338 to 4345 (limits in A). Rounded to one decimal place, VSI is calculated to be -2.3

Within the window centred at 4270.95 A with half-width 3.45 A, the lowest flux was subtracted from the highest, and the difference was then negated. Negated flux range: -2.7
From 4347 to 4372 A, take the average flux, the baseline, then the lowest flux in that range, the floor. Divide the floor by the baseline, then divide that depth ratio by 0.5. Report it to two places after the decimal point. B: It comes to 1.74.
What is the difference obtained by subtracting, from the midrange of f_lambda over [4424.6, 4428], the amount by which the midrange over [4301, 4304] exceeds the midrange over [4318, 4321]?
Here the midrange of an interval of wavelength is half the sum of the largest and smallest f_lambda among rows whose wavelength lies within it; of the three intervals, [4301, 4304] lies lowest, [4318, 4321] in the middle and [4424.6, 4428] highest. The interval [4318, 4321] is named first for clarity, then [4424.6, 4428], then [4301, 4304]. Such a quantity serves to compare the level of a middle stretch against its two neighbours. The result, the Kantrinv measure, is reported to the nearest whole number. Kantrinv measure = 17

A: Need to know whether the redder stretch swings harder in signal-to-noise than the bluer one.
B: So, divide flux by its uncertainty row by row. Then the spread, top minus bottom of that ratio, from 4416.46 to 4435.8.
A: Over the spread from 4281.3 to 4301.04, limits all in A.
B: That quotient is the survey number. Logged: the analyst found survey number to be 0.99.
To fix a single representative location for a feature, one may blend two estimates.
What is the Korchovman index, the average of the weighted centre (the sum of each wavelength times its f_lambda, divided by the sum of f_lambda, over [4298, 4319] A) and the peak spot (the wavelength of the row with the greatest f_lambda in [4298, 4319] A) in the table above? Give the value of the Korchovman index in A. 4313.5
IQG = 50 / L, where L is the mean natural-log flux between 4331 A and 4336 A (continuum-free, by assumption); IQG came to 19.3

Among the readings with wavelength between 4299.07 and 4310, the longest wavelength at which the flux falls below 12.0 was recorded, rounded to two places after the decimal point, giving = 4309.47 A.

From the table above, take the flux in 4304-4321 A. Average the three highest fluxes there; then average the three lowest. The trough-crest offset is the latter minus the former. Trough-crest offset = -6.3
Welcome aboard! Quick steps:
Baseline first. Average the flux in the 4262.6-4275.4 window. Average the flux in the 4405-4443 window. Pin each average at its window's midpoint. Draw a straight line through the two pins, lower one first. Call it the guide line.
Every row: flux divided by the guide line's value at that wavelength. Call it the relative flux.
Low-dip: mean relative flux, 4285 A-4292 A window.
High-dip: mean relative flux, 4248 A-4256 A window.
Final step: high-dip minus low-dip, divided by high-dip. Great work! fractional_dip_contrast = 0.12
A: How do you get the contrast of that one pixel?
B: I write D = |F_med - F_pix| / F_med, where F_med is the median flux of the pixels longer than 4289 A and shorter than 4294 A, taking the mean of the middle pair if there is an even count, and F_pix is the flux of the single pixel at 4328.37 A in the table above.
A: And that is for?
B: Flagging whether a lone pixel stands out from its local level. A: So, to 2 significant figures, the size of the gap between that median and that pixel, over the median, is 0.043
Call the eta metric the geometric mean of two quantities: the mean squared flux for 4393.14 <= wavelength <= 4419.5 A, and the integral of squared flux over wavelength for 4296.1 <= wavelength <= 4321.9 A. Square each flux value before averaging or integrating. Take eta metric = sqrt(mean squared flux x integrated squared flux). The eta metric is 742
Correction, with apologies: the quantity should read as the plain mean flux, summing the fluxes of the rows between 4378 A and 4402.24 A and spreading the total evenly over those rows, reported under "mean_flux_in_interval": 13.5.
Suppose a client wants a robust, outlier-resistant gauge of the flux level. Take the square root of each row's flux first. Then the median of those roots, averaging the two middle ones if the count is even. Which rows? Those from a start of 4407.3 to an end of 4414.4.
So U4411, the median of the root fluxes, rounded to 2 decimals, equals 3.56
